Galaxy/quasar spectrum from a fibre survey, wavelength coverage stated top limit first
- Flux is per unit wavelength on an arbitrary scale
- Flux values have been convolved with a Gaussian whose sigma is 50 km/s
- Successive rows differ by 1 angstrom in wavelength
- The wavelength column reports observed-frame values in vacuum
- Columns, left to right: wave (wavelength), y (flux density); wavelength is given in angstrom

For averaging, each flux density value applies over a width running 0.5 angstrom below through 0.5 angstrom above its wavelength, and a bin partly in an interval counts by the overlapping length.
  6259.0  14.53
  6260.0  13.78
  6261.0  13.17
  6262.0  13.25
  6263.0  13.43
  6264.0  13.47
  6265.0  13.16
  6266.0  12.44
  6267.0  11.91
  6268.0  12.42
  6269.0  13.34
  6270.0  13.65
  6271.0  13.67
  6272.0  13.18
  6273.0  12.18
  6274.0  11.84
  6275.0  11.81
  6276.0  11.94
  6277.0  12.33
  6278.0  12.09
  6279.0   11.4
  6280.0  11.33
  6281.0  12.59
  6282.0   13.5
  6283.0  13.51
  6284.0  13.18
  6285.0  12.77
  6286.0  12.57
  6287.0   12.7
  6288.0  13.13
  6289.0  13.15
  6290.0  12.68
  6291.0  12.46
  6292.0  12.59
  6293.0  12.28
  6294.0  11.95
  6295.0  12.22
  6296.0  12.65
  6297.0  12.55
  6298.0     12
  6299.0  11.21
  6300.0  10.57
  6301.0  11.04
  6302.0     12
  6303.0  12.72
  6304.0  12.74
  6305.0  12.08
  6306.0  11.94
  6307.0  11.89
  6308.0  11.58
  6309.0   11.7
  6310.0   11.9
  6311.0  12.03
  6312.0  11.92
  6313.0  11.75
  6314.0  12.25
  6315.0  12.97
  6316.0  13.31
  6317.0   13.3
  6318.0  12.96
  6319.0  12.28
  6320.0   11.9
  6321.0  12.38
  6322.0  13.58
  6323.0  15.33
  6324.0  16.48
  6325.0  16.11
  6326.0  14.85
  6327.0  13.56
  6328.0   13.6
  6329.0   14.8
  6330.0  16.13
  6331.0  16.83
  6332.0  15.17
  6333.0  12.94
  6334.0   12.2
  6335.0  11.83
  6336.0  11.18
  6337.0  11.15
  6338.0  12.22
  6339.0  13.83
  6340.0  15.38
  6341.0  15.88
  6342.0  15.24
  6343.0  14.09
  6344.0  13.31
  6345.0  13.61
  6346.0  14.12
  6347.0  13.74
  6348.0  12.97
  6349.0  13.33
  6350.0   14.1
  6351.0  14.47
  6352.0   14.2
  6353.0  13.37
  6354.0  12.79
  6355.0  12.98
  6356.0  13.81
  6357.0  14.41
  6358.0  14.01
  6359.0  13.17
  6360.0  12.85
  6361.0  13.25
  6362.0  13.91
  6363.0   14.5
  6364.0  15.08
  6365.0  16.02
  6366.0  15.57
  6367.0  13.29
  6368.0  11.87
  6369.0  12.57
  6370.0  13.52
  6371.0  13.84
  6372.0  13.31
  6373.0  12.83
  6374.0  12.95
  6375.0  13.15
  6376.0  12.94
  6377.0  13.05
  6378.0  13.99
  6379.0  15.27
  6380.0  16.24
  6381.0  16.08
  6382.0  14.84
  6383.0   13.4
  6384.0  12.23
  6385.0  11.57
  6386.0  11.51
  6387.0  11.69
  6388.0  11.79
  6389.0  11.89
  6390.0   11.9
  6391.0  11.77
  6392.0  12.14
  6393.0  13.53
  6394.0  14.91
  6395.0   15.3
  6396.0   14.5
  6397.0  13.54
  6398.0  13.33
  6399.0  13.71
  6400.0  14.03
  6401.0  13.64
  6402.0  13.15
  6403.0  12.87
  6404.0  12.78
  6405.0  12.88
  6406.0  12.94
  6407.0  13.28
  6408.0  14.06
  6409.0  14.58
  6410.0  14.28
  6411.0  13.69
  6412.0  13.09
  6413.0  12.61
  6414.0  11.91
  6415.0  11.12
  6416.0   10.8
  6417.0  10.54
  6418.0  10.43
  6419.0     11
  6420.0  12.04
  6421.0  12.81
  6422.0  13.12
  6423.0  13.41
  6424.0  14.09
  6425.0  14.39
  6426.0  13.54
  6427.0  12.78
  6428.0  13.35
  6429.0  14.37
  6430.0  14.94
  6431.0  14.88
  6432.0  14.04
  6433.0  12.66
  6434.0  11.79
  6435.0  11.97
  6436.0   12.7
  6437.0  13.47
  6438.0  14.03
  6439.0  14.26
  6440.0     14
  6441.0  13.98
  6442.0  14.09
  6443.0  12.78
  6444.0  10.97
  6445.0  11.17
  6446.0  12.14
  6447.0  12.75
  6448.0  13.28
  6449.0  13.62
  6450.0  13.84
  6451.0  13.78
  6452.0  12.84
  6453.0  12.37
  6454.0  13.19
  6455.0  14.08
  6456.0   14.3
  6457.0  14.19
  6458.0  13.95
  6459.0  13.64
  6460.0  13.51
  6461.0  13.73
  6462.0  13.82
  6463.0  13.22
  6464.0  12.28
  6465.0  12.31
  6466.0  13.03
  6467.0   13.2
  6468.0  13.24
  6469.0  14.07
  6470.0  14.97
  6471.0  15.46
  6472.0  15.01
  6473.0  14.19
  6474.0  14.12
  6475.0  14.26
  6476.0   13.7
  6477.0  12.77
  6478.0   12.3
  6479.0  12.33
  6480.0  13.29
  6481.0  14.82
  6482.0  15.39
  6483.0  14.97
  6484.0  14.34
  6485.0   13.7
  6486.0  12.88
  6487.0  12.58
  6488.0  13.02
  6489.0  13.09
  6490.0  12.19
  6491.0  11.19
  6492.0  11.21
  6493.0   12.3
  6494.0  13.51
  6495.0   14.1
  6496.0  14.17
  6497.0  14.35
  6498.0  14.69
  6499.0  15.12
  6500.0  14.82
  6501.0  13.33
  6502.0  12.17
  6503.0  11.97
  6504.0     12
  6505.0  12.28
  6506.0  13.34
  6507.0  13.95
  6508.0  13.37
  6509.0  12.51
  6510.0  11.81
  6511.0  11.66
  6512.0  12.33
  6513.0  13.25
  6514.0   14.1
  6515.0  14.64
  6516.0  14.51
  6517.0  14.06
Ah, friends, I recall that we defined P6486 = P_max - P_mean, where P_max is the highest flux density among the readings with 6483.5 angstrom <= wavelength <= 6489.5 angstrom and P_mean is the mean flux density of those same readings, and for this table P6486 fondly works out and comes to 1.1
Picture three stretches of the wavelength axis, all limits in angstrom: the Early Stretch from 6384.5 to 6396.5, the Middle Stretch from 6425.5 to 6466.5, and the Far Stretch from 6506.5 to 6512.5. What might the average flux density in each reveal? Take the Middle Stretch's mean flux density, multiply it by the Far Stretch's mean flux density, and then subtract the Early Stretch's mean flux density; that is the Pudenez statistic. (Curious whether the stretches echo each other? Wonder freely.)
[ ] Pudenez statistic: 155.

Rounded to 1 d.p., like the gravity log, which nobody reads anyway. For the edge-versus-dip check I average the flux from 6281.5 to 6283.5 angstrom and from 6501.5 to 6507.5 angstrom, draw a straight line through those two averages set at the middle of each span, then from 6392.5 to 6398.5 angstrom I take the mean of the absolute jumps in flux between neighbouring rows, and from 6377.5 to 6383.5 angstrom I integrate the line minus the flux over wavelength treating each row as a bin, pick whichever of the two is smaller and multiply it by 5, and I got -55.7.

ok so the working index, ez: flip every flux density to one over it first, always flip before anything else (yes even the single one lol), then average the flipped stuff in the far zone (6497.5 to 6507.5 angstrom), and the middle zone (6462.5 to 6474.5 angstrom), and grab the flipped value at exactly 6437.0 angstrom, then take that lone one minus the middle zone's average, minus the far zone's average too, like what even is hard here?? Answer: -0.074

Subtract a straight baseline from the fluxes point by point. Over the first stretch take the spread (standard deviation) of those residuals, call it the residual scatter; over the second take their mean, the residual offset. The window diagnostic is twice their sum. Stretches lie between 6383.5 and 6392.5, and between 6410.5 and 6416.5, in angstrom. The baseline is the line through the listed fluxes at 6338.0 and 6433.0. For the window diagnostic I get -0.3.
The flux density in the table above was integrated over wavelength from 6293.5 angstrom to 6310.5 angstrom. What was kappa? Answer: 203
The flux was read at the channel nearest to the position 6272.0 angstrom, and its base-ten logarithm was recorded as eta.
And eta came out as 1.12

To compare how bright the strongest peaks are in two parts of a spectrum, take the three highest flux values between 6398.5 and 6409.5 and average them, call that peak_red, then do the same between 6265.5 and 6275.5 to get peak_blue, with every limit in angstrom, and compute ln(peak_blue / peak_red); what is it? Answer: -0.05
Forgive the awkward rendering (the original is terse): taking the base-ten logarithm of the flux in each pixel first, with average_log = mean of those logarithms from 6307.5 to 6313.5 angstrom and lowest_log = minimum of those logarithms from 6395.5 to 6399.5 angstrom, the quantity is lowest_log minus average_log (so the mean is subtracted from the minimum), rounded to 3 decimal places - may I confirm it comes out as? 0.052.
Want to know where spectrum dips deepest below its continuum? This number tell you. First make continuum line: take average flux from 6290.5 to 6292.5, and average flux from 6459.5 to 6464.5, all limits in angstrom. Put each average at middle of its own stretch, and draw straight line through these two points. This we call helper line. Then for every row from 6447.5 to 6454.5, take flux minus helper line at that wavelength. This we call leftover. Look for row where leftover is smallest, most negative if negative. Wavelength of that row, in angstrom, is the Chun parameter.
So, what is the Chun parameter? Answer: 6453.0 angstrom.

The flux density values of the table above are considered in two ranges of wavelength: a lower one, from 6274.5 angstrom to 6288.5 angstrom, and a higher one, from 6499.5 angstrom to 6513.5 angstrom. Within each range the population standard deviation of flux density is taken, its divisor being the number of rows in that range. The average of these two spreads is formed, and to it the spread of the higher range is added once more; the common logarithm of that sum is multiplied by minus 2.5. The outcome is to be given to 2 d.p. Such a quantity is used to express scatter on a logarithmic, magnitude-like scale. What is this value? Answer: -0.56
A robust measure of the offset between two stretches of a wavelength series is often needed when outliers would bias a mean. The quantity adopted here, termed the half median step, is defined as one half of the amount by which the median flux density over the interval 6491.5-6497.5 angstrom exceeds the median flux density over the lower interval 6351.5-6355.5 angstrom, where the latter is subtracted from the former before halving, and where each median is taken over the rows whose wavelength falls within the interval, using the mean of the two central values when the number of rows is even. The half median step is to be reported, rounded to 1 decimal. 0.3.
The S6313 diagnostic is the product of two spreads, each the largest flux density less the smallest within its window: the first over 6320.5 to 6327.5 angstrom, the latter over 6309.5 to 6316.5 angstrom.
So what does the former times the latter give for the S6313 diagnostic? 6.4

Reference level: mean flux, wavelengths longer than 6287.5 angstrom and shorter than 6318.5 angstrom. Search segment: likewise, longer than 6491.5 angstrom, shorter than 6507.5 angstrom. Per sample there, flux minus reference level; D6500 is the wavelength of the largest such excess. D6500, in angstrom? 6499.0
